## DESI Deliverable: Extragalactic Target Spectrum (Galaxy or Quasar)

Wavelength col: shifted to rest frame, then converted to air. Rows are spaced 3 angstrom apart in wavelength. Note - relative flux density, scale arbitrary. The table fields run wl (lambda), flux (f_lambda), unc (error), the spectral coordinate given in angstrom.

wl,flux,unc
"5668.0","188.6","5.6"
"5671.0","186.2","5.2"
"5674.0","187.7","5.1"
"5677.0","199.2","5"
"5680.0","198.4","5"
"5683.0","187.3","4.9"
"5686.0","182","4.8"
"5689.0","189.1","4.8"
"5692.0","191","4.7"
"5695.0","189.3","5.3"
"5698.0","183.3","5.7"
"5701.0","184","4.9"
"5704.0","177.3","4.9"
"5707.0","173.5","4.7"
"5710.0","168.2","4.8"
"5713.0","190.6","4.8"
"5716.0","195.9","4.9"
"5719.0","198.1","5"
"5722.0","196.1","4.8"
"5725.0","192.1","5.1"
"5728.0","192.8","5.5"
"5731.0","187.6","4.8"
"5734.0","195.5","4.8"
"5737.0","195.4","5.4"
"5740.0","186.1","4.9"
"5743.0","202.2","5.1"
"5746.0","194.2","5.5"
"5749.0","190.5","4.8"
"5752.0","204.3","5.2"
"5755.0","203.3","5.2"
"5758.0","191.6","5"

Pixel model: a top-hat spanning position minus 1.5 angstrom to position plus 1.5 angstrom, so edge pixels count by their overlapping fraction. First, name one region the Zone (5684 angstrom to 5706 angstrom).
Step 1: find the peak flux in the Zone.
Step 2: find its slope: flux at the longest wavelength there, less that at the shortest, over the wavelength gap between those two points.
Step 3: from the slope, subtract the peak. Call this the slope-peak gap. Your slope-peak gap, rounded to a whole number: -191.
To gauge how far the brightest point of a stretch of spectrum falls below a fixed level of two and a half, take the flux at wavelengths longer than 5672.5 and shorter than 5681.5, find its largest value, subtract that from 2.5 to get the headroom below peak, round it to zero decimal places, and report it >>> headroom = -197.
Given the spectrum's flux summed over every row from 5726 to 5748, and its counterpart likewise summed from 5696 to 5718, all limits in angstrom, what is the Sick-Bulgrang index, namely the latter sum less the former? -81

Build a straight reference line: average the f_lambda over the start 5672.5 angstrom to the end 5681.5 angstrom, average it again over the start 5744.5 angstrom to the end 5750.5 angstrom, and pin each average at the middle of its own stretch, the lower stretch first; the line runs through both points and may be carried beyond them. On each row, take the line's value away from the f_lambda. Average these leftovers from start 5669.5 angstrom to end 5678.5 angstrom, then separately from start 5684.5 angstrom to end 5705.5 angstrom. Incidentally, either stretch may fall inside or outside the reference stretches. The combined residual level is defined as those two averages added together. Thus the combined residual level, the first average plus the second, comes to -13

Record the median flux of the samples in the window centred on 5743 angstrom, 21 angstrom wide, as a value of 195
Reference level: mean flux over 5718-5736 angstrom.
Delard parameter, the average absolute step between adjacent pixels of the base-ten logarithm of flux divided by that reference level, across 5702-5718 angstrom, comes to 0.022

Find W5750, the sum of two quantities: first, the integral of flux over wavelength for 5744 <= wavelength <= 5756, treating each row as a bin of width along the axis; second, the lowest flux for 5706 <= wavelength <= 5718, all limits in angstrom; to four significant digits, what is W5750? 2545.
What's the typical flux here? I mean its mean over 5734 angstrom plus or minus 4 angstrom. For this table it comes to 193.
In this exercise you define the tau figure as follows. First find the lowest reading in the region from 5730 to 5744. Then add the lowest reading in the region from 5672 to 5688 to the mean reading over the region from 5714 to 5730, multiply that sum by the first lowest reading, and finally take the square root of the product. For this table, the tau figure 265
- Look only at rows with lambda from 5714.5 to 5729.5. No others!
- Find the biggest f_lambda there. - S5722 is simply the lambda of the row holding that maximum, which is 5719.0 angstrom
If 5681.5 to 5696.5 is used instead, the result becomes 5692.0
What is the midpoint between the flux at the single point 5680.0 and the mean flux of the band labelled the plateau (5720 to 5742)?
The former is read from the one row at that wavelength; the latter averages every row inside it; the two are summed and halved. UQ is 195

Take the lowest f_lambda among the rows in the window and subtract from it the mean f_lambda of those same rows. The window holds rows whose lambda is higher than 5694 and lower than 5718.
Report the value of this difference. -15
